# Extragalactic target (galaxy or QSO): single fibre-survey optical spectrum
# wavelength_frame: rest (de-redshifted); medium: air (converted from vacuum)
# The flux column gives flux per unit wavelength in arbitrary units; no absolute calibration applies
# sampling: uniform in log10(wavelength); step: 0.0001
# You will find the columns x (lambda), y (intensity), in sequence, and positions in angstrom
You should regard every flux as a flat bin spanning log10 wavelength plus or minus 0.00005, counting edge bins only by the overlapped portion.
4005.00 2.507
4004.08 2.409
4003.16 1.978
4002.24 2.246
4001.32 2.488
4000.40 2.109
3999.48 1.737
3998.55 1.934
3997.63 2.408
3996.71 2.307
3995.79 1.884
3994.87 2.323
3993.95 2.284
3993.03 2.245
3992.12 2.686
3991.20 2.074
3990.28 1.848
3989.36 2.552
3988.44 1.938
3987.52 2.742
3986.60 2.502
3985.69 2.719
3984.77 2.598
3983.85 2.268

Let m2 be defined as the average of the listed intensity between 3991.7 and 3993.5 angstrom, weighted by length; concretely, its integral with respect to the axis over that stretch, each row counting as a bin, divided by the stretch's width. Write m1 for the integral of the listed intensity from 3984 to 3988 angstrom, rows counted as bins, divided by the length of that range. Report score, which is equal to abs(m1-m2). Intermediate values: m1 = 2.61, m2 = 2.47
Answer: 0.14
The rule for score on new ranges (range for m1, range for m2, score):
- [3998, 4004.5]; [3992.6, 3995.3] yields 0.15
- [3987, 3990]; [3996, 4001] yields 0.28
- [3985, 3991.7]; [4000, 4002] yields 0.05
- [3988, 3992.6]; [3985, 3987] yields 0.40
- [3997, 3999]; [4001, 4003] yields 0.12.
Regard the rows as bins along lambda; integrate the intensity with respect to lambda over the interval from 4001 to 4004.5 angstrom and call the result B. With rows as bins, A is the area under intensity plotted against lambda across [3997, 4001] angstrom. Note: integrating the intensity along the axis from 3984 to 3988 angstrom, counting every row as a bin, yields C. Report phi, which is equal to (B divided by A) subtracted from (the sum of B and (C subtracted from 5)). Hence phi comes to 1.6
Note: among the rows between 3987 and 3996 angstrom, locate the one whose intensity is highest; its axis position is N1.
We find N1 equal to 3987.52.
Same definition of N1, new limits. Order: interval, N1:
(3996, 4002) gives 4001.32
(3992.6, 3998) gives 3997.63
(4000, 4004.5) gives 4001.32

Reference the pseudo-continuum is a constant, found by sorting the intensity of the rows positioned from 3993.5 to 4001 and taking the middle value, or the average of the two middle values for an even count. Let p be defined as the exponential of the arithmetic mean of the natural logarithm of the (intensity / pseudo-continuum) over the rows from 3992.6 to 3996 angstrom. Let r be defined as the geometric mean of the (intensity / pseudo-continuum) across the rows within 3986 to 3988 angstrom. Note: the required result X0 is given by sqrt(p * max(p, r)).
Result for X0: 1.09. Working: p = 0.99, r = 1.19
